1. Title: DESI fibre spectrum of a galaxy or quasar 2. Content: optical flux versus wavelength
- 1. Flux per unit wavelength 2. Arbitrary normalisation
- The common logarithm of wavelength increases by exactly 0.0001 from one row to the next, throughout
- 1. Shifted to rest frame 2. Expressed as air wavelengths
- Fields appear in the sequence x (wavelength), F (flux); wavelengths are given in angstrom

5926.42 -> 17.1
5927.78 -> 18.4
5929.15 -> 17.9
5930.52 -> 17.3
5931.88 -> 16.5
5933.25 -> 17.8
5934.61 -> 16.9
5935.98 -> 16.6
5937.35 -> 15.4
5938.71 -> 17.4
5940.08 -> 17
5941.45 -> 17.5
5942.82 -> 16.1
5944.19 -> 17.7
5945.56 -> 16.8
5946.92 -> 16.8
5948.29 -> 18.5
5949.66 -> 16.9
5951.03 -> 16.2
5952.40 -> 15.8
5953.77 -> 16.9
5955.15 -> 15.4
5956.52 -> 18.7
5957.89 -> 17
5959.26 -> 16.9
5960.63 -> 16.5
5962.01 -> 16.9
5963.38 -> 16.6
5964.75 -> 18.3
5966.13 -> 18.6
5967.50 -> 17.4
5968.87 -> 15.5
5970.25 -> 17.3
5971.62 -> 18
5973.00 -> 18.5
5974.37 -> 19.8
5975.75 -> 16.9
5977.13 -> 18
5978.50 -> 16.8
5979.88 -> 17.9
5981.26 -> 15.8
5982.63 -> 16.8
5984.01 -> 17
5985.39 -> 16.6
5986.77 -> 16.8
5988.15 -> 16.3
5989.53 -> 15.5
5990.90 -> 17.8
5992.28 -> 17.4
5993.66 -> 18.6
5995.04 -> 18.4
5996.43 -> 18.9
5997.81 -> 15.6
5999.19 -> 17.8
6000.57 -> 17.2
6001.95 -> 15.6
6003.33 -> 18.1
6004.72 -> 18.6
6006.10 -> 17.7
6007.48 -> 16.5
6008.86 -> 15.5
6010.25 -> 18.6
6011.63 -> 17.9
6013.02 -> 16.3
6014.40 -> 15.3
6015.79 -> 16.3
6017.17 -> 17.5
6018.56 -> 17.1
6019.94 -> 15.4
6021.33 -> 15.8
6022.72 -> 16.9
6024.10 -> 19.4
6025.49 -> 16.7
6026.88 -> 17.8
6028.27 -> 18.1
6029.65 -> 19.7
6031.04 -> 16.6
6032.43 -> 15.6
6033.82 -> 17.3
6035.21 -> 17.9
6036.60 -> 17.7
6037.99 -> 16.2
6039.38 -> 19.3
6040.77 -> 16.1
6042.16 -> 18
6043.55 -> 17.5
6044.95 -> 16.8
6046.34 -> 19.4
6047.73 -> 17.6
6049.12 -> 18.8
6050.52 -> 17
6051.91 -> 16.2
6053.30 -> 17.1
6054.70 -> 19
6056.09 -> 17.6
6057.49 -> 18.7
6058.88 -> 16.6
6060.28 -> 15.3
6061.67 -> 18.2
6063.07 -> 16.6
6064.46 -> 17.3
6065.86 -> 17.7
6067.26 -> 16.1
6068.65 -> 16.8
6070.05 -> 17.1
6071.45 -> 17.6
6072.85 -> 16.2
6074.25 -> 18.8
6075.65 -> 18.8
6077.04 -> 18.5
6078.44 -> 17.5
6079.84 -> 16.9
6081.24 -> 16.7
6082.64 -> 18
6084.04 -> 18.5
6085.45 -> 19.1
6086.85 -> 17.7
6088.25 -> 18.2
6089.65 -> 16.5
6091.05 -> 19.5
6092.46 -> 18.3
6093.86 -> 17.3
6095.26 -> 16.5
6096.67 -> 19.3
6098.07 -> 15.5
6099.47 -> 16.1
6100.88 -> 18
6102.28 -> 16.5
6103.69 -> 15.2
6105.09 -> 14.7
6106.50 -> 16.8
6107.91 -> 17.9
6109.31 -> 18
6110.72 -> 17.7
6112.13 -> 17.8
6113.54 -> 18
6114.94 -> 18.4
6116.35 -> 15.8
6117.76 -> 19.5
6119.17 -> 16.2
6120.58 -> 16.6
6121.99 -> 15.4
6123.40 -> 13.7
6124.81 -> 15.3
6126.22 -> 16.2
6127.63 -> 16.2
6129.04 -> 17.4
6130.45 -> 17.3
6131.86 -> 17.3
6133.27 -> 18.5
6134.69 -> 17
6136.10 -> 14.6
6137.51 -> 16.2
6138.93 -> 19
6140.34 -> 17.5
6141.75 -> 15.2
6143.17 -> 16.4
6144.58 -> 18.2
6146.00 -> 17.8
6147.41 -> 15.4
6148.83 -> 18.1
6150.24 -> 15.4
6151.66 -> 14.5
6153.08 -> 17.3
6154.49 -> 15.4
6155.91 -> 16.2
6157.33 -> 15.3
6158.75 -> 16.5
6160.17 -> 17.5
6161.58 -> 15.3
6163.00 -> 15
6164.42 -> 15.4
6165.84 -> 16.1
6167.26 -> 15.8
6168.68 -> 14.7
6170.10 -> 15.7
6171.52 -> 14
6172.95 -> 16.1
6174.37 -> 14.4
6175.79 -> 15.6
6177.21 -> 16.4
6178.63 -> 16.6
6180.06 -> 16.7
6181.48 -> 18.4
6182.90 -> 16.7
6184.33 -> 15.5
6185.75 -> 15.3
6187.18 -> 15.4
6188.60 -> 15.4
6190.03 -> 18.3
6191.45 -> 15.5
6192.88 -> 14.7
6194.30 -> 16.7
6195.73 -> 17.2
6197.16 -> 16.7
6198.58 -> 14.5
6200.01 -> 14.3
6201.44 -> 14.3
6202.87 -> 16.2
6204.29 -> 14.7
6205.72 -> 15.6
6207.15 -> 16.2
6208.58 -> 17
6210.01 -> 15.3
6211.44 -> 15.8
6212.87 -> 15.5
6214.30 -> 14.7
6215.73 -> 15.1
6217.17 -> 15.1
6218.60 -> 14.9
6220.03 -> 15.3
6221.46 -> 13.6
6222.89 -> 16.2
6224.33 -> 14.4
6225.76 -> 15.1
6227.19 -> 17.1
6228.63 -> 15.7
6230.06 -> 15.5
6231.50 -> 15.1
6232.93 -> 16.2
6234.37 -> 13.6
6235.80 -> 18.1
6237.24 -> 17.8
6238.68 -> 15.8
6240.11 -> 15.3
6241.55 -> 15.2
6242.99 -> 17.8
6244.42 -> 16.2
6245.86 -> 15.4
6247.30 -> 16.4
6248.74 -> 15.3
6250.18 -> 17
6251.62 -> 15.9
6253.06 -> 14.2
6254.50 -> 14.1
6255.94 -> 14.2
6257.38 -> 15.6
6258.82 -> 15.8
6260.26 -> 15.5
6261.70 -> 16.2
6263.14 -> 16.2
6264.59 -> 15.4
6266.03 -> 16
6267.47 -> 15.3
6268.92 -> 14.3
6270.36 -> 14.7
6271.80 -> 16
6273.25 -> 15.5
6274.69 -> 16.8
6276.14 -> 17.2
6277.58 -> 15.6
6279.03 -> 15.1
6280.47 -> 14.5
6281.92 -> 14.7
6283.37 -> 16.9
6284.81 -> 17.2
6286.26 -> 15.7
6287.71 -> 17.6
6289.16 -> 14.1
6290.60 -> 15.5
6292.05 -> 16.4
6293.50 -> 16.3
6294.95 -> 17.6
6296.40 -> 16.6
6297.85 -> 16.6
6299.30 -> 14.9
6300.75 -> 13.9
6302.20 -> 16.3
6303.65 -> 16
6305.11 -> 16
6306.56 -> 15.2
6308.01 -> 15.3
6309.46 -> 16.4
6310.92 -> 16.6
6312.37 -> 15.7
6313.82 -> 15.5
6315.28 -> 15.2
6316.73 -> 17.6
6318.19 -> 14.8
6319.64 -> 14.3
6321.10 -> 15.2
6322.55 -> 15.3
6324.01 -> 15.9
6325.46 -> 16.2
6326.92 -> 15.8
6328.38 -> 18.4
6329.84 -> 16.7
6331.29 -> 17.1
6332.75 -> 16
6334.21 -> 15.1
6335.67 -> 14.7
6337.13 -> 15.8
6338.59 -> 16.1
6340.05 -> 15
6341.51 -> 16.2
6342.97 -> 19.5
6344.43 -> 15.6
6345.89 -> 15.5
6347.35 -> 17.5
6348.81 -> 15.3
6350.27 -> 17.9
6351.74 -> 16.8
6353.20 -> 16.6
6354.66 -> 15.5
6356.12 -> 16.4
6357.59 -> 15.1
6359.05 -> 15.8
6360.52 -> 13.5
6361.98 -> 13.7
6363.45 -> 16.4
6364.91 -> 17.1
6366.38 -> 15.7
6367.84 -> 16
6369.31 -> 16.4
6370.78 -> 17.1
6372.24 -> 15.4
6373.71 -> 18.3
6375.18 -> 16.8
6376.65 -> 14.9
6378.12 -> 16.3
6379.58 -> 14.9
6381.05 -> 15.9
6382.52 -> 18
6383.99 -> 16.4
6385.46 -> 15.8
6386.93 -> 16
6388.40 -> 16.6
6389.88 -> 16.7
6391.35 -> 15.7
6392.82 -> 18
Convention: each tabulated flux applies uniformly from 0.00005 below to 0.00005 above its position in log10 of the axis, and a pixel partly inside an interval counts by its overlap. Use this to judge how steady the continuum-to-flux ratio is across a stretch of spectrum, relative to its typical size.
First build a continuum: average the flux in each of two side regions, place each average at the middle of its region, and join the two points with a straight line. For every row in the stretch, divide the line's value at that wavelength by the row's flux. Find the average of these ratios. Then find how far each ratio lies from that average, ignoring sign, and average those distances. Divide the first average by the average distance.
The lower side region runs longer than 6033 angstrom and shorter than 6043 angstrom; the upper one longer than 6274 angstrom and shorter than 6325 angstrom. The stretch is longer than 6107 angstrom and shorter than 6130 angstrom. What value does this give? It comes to 14.1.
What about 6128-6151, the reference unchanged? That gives 15.5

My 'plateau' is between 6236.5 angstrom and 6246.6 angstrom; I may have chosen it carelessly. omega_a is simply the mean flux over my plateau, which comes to 16.2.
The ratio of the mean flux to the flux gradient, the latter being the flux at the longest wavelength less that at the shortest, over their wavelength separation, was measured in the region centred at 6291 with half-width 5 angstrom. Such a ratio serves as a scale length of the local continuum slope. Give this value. 74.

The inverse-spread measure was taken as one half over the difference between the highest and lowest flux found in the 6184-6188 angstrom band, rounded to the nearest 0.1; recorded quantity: 2.5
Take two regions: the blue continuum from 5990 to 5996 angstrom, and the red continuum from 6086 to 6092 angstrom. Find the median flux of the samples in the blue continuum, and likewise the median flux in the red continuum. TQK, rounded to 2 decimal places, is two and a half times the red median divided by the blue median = 2.48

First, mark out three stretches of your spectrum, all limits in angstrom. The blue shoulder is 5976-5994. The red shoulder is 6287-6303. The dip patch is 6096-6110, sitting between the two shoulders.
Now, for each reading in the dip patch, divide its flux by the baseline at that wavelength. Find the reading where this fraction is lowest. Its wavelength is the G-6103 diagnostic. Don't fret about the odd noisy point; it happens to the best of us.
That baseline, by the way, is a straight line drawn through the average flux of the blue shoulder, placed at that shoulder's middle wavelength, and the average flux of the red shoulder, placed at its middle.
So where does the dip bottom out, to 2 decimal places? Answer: 6105.09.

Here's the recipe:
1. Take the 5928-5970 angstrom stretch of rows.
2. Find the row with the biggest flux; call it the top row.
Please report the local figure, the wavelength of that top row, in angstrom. 5956.52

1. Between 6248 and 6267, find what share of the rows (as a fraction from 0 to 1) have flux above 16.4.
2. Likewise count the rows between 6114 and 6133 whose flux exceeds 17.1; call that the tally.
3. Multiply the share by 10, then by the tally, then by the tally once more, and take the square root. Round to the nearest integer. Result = 4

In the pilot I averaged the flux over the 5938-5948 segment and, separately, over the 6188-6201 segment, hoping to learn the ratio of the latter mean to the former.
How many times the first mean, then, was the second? 0.93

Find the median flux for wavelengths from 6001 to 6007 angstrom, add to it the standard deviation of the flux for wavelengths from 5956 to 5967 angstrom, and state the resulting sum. 18.8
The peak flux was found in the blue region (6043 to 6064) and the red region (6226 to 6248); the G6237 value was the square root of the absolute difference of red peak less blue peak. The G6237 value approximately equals 1.1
